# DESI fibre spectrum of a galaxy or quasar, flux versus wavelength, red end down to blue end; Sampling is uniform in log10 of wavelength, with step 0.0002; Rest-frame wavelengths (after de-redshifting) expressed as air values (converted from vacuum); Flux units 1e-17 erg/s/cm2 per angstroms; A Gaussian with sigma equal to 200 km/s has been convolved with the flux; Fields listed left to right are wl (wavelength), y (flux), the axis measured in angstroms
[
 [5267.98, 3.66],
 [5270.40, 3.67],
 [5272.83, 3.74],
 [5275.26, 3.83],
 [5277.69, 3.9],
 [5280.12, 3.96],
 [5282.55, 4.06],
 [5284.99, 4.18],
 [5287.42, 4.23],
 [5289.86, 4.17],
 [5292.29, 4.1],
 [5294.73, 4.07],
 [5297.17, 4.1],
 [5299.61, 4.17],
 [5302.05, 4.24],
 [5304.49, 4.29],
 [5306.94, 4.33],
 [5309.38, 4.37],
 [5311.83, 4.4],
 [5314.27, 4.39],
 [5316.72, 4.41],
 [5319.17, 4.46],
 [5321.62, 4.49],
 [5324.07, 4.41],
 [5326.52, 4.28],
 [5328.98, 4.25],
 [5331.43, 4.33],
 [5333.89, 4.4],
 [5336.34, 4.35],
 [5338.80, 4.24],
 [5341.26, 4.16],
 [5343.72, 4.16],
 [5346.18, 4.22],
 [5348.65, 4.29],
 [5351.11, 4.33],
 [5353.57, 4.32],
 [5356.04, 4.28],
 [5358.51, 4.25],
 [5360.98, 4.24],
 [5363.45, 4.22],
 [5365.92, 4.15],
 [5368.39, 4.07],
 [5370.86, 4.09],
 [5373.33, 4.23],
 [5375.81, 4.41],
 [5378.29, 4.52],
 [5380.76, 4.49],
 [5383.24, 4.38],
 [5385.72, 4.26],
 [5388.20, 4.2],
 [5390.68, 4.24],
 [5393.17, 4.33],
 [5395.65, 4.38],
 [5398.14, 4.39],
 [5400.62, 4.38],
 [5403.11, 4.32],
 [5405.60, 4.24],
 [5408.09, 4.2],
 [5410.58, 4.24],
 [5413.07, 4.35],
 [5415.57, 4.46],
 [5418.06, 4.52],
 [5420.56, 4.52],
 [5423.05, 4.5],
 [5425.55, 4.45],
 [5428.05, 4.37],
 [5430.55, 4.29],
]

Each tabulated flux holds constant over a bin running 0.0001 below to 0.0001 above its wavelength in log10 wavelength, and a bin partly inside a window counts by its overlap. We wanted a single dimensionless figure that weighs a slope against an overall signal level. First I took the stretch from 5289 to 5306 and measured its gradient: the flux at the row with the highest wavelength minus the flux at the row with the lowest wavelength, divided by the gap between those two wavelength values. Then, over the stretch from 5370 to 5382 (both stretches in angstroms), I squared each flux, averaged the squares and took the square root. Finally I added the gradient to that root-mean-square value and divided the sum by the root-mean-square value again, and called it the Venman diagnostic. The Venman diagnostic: 1.002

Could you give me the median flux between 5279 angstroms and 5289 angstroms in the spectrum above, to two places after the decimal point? 4.12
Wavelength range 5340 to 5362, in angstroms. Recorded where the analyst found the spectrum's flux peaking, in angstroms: 5351.11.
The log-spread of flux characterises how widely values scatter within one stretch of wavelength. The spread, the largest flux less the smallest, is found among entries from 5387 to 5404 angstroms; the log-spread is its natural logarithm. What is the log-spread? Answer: -1.7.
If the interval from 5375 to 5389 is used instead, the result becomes -1.1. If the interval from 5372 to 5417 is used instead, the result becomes -1.1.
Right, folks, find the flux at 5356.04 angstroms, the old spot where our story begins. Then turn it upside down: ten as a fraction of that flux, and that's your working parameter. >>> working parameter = 2.34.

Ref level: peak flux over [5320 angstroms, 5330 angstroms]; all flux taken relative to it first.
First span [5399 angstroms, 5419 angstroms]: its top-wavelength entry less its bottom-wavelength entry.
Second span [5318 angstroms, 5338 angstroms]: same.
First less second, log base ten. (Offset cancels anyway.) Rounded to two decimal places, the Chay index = -0.60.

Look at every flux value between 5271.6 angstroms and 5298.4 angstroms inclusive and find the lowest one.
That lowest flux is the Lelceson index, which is 3.74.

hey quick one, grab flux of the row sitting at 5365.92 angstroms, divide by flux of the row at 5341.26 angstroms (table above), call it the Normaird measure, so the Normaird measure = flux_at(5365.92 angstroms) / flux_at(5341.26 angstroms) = 1.00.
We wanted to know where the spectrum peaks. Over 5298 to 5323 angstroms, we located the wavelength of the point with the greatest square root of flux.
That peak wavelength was 5321.62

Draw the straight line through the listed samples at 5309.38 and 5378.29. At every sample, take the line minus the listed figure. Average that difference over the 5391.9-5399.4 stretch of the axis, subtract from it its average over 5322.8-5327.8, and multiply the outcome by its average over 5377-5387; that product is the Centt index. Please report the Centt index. 0.015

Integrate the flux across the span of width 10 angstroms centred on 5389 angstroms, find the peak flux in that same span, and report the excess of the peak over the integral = -38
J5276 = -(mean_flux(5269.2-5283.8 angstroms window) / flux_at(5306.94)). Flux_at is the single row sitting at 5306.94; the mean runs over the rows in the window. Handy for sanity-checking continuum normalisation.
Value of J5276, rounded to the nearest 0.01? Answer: -0.89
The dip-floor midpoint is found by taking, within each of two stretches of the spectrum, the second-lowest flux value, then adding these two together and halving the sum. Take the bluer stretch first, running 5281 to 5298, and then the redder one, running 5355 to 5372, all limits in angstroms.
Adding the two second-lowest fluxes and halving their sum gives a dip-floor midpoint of 4.08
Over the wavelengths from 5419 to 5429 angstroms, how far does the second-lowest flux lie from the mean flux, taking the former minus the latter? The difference -0.01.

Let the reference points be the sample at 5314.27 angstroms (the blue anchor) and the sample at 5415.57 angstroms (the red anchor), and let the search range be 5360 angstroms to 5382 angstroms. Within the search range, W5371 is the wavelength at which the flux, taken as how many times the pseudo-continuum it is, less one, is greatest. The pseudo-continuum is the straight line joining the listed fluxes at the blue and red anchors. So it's 5378.29 angstroms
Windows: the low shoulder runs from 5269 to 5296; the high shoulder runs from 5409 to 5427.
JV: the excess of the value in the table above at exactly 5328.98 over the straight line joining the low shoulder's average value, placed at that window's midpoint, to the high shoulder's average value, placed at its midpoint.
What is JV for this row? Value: 0.11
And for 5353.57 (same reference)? 0.10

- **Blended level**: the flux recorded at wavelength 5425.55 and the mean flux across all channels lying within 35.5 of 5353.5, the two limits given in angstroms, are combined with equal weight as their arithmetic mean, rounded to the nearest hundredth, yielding 4.37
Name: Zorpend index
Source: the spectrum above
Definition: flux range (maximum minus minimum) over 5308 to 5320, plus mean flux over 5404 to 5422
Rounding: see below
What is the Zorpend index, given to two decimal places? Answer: 4.45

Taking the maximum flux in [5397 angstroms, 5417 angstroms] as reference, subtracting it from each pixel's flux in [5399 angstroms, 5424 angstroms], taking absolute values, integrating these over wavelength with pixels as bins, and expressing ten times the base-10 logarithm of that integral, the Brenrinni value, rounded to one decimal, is 4.7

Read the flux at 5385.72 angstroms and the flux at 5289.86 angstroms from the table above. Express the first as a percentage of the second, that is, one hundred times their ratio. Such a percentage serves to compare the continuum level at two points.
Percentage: 102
